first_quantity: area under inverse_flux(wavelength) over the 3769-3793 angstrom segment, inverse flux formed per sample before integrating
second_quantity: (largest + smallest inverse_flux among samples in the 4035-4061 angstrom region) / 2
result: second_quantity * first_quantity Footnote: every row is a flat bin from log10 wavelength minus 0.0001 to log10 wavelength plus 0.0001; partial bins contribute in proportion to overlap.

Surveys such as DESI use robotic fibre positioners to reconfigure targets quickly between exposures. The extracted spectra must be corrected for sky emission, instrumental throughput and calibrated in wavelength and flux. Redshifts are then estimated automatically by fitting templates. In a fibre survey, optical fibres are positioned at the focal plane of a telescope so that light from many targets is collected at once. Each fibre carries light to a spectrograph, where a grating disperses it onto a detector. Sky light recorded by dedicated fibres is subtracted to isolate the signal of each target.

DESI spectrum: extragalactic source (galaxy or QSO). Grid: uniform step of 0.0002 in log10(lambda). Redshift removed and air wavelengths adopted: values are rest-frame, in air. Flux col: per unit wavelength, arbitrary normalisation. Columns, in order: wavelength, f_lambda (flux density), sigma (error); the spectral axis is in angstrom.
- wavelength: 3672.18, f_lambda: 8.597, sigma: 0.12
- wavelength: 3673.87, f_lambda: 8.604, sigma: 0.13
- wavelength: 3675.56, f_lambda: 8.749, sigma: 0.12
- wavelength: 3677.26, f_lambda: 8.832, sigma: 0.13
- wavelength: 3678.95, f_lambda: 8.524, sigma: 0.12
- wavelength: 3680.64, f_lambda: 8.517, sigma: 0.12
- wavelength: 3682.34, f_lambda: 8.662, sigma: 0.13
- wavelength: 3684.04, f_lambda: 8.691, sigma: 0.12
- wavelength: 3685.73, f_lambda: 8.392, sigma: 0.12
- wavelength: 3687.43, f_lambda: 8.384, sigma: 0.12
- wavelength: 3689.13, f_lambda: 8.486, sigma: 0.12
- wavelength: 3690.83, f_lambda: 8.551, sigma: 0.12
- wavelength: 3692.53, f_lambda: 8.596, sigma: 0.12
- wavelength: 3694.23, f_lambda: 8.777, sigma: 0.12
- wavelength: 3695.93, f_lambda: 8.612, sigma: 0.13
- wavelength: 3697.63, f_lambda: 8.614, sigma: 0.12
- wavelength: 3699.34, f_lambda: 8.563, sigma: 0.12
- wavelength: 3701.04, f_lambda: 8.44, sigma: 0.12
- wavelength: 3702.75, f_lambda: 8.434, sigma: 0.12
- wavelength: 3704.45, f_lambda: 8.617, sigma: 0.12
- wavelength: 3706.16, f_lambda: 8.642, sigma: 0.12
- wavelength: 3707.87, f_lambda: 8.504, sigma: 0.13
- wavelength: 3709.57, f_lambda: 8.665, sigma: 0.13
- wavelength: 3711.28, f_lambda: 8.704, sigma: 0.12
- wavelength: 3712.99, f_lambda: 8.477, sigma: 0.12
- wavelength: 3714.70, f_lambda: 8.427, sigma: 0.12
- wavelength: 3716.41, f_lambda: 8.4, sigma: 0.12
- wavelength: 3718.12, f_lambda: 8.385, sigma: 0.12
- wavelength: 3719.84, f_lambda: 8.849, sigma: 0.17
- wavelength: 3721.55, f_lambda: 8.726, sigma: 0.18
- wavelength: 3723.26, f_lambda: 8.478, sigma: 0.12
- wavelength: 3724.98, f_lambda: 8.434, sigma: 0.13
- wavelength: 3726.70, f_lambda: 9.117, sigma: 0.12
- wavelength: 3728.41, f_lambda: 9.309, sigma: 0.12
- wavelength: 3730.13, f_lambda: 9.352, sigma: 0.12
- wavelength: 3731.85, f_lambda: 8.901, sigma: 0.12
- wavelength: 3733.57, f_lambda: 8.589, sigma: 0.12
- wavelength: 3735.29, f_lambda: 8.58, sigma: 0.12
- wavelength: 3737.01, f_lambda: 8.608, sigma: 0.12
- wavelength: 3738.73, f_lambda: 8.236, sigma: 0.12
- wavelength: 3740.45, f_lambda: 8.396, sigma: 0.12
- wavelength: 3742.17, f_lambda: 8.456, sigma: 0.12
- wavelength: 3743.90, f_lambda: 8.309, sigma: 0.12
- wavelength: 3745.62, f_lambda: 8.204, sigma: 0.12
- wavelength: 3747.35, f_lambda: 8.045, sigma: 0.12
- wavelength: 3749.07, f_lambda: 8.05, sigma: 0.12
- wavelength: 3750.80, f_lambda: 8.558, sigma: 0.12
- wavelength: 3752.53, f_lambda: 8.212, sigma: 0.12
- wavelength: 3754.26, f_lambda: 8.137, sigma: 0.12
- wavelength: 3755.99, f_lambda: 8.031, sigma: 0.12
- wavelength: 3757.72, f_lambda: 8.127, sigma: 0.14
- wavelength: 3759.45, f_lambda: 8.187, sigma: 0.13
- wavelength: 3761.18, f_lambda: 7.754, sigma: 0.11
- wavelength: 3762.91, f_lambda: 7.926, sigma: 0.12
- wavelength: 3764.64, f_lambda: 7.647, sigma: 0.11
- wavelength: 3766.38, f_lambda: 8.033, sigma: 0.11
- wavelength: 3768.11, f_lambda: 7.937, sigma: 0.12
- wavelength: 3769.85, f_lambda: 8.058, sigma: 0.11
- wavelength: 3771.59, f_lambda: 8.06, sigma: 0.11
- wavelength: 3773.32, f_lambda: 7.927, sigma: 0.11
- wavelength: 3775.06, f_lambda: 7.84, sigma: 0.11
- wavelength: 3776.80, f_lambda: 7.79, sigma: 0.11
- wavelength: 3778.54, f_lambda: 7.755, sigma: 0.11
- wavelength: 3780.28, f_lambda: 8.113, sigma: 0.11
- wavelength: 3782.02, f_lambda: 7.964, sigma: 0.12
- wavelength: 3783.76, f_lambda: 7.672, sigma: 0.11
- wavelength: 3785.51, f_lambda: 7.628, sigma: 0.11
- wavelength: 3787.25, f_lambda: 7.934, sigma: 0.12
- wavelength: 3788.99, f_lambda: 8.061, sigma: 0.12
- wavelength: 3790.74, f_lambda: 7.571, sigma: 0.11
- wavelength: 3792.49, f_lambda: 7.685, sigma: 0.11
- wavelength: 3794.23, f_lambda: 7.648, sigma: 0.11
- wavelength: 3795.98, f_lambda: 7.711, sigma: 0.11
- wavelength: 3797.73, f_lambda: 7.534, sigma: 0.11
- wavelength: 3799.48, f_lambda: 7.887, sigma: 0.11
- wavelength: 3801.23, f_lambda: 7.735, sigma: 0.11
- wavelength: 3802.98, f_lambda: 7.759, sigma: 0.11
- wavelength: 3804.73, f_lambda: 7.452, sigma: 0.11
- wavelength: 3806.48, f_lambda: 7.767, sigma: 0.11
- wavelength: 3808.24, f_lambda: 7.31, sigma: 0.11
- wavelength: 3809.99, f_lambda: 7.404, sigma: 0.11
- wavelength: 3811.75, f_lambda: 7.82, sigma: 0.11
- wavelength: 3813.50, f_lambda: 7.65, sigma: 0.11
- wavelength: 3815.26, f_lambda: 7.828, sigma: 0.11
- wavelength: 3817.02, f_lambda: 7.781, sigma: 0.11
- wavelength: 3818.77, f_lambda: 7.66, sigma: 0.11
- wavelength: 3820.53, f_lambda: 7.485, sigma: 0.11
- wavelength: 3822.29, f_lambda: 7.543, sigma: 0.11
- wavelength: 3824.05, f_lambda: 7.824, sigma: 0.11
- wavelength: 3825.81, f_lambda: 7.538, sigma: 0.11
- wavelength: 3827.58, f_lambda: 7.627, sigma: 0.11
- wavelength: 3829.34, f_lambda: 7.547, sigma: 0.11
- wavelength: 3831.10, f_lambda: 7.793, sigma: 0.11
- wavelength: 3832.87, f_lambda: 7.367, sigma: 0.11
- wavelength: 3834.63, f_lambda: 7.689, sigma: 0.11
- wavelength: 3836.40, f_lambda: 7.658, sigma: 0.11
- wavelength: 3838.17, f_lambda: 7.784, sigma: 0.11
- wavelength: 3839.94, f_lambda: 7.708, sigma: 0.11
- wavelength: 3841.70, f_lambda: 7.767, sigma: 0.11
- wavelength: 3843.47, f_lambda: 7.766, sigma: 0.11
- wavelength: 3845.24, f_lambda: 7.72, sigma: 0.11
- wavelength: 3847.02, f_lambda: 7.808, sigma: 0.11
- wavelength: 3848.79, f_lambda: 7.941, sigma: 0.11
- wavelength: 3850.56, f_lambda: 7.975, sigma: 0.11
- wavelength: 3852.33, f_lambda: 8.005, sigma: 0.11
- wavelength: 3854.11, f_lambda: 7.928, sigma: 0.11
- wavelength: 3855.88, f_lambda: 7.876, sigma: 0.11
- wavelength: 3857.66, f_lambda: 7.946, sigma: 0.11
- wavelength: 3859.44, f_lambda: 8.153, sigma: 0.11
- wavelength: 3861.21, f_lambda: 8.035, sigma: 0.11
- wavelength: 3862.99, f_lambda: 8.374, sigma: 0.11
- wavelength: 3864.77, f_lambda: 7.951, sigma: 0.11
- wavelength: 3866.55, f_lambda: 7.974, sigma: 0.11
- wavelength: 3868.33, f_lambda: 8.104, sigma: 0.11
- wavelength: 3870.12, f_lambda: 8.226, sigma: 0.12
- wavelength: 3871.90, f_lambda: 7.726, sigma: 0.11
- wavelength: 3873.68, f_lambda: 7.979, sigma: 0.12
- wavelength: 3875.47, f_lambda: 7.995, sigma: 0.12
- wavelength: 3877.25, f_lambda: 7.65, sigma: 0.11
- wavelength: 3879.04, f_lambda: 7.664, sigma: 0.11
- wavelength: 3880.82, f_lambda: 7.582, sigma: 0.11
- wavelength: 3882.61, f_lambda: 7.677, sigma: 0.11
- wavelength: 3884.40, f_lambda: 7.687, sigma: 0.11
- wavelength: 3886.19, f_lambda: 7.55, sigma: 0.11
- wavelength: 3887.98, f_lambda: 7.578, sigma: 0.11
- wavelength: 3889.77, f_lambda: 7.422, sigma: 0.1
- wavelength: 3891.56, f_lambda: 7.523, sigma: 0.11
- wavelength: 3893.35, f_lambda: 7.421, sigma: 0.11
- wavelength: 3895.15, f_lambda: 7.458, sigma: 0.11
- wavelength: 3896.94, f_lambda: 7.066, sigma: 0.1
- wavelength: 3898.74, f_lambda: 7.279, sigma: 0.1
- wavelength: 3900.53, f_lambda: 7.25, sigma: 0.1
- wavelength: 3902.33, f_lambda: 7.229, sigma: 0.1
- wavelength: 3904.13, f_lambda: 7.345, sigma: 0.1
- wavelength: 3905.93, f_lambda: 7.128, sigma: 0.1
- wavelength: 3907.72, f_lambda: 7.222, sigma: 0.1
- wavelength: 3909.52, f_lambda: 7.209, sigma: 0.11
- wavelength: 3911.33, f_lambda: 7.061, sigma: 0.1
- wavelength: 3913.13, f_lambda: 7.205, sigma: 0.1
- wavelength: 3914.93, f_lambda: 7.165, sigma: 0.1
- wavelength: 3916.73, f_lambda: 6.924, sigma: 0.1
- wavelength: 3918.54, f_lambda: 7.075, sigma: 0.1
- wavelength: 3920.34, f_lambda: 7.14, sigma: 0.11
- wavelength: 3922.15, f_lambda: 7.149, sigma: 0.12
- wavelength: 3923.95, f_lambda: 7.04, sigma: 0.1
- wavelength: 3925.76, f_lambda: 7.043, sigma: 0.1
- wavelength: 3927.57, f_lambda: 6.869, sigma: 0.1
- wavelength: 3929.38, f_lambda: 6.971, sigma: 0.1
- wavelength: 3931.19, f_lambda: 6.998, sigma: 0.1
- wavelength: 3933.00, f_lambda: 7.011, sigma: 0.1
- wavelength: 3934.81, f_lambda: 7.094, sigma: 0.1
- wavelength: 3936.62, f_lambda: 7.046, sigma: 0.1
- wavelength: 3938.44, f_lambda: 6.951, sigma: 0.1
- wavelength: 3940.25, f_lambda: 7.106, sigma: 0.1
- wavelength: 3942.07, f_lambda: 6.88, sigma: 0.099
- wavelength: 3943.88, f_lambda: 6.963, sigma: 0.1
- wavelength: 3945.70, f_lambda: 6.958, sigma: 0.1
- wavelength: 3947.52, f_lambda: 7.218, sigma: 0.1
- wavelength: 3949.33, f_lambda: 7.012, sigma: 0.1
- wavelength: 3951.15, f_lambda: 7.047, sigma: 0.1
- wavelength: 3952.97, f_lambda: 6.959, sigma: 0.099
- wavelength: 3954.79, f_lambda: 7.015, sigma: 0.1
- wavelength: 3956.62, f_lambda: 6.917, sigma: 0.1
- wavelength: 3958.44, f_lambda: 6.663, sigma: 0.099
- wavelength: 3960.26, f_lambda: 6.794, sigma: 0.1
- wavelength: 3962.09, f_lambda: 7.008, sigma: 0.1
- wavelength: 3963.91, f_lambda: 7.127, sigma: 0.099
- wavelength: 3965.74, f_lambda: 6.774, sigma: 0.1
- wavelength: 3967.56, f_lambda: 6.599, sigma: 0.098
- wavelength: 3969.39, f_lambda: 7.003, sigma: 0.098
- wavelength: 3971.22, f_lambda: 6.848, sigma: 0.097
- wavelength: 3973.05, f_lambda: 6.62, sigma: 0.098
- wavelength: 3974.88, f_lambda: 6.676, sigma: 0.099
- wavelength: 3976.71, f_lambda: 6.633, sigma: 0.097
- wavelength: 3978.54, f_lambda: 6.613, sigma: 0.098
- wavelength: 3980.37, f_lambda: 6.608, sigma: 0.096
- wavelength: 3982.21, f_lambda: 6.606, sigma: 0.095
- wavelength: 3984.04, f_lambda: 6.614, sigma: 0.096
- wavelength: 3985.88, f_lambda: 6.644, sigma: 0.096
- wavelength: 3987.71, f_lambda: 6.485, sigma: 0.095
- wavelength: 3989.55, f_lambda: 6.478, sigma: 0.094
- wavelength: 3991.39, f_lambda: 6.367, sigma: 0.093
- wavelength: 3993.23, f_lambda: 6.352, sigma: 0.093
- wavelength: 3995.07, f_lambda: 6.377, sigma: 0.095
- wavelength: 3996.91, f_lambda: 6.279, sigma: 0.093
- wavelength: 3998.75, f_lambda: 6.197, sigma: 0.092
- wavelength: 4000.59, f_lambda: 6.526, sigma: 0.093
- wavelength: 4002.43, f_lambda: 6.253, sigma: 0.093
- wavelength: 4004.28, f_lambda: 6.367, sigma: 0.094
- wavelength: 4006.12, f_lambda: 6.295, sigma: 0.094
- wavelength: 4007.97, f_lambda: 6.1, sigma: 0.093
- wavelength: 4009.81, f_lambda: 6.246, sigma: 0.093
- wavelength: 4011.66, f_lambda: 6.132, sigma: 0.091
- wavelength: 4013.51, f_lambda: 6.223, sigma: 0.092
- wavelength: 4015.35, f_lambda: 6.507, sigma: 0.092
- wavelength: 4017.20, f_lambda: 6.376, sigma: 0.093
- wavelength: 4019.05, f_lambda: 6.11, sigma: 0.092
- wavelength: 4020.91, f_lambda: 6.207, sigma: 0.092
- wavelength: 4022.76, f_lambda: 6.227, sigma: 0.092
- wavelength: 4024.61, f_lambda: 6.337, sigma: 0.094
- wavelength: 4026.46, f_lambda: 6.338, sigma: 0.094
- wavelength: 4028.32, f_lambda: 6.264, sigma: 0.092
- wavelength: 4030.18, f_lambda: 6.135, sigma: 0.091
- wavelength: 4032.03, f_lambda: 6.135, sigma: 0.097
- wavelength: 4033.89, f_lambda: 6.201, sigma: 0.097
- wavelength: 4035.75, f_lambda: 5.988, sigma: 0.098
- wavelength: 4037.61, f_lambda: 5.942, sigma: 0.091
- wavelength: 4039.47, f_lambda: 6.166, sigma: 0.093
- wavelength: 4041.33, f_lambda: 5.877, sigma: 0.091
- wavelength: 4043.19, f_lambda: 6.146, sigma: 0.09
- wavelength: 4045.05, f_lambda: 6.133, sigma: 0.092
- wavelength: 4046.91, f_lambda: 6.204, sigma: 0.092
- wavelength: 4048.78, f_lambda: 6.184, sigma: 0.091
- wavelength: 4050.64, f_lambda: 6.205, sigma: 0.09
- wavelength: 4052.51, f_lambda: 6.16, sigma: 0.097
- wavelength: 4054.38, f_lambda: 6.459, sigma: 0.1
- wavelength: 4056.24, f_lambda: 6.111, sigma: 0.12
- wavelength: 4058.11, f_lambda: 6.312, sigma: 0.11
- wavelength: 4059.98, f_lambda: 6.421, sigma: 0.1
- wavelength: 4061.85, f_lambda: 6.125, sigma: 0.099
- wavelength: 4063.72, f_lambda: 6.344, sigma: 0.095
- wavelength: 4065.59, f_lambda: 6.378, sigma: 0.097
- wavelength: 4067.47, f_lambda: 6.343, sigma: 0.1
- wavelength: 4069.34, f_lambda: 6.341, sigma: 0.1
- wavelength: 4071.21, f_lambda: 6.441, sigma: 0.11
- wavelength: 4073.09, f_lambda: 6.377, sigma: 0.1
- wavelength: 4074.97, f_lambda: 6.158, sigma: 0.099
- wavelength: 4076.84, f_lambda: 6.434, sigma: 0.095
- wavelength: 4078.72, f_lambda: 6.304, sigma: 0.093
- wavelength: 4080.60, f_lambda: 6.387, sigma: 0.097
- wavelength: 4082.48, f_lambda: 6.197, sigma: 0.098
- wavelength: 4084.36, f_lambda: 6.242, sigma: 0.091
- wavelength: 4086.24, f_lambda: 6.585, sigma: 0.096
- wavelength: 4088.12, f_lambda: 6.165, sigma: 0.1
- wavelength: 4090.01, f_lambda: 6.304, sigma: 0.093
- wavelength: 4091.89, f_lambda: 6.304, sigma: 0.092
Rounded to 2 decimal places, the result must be 0.50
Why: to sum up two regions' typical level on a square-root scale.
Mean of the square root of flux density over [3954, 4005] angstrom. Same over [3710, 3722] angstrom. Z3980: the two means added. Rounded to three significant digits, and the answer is 5.50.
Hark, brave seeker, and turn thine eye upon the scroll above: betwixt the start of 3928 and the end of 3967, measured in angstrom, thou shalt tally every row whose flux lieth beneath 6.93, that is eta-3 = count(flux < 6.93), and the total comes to 5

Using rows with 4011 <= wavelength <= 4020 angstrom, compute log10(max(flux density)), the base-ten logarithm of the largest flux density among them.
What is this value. 0.81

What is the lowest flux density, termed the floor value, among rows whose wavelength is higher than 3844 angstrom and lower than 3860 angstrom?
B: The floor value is 7.72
